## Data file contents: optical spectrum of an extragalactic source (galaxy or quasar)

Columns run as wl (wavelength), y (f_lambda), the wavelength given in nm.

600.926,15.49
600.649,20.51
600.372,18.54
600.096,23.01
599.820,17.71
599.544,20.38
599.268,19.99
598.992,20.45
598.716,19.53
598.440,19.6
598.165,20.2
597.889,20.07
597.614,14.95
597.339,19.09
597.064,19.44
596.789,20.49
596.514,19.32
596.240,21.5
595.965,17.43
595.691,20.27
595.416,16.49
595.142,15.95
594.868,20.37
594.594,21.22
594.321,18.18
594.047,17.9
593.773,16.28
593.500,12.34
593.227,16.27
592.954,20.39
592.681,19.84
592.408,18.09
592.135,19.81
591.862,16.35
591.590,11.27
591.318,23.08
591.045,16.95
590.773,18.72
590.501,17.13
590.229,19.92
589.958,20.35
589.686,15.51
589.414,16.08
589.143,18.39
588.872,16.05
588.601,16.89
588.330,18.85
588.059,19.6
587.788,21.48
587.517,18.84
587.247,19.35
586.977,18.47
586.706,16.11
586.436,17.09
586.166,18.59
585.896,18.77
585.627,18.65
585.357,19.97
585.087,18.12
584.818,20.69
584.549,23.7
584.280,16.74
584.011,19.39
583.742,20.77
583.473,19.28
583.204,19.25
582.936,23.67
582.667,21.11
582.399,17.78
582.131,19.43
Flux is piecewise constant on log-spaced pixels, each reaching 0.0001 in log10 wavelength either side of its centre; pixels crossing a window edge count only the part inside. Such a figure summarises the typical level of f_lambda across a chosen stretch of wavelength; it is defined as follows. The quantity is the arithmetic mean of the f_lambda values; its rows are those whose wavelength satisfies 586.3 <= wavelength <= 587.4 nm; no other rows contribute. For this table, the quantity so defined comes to 17.8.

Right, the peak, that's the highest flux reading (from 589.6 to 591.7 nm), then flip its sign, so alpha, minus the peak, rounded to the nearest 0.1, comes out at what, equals -23.1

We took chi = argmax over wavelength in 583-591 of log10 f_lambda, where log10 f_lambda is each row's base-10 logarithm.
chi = 584.549 nm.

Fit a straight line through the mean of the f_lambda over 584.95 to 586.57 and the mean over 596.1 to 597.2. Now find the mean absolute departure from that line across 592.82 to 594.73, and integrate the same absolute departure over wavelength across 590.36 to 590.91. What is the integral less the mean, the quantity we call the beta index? -2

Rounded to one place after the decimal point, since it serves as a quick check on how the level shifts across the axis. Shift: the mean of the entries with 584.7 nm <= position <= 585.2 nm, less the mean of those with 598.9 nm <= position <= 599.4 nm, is -0.8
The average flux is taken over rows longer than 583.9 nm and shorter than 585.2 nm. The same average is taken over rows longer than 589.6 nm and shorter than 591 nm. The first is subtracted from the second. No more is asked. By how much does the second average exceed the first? -1.4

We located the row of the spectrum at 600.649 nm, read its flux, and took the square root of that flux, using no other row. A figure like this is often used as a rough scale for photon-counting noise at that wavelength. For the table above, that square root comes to 4.53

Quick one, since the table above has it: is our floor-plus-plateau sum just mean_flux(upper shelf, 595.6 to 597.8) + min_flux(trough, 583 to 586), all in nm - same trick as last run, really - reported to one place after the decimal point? 35.8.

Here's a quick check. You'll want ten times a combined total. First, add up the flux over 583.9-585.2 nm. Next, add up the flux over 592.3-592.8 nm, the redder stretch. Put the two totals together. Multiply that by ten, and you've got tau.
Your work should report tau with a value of 1366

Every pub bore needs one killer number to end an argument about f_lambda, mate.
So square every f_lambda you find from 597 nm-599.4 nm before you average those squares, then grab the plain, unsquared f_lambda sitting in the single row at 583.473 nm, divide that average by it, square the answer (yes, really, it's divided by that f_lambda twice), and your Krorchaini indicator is 375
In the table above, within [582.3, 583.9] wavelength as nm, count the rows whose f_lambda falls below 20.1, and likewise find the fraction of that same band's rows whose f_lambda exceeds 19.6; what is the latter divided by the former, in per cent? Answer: 17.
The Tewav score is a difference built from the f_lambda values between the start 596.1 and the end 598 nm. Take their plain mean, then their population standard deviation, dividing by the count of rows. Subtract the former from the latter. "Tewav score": -17.3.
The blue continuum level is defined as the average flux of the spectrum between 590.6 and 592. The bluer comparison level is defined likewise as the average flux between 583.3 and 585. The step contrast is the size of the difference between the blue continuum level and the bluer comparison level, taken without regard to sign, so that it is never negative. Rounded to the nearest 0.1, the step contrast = 2.8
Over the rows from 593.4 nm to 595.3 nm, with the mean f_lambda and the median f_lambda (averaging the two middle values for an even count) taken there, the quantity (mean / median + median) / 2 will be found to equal 9.4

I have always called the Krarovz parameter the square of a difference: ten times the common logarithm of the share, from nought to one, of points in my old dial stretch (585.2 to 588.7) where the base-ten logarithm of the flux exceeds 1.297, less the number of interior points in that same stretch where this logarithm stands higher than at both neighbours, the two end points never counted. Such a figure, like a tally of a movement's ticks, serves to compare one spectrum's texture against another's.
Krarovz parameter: 124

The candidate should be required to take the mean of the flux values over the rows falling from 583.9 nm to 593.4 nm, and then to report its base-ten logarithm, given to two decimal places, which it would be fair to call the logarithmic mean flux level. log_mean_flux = 1.27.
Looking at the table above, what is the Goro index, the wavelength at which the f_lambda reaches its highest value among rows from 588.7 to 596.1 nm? 591.318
